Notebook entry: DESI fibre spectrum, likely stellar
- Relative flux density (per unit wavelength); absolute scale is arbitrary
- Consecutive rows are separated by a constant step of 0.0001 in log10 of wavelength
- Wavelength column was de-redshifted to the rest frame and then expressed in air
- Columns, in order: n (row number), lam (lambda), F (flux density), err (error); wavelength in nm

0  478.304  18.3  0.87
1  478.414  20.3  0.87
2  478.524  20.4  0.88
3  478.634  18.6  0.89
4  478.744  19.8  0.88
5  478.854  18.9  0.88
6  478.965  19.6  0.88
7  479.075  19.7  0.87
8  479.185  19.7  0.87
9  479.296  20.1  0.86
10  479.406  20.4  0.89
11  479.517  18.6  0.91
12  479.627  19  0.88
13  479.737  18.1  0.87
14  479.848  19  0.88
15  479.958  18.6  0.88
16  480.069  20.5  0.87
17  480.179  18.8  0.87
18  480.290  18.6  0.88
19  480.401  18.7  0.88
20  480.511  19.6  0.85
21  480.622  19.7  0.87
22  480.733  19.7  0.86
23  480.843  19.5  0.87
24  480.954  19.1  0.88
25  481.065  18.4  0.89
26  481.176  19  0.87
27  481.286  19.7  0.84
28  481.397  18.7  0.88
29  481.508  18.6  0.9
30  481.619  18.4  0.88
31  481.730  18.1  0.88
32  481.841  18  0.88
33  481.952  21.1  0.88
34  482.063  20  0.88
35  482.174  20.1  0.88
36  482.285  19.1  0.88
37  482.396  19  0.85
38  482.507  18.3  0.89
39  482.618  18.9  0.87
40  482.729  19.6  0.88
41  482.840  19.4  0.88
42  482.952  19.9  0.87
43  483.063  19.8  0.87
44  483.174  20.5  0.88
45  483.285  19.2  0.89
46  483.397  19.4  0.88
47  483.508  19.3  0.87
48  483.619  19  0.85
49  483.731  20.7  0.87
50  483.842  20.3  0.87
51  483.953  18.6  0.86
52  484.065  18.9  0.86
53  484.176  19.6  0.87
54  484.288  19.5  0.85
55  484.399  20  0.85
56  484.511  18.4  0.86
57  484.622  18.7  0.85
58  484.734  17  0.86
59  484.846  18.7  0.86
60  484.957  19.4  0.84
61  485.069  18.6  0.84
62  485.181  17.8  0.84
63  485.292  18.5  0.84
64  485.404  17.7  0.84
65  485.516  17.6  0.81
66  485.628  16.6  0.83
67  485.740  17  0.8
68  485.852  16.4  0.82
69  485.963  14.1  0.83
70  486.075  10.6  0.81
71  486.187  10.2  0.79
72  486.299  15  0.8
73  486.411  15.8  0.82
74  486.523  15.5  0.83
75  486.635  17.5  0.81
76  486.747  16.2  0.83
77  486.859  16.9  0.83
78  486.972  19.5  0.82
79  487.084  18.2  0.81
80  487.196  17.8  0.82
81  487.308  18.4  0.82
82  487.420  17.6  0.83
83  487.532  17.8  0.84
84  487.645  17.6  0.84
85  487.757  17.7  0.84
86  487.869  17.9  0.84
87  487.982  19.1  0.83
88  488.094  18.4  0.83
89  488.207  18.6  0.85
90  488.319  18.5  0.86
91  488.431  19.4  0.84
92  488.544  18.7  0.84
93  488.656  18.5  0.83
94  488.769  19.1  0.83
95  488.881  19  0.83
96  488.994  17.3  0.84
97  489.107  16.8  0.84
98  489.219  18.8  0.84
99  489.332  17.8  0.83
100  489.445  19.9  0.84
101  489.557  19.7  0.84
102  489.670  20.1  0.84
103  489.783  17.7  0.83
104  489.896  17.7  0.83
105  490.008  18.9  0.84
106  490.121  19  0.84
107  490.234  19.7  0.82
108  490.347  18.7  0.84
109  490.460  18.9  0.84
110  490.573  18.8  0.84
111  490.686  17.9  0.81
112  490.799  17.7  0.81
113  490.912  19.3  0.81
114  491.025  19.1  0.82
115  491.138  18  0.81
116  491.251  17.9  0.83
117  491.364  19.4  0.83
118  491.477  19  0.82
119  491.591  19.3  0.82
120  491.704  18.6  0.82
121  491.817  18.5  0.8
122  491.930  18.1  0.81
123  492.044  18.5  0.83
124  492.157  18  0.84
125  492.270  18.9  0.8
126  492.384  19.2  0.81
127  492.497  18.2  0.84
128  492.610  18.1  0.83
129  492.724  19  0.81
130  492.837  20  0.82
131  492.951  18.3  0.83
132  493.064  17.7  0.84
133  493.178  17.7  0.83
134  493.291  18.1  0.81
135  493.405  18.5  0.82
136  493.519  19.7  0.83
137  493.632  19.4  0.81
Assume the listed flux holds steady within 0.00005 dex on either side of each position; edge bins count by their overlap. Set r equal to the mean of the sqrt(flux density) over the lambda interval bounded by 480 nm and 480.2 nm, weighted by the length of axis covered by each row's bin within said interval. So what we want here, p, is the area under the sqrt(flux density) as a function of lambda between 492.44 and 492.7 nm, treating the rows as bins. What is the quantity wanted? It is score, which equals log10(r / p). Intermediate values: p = 1.11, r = 4.44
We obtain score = 0.60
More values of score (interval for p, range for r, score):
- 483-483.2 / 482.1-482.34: 0.69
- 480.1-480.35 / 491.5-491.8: 0.60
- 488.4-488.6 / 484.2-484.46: 0.71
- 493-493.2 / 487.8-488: 0.71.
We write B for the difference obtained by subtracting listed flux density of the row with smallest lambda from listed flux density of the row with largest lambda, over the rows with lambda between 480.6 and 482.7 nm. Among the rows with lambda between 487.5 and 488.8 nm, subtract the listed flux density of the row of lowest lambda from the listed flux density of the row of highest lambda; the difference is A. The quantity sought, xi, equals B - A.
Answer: -2.1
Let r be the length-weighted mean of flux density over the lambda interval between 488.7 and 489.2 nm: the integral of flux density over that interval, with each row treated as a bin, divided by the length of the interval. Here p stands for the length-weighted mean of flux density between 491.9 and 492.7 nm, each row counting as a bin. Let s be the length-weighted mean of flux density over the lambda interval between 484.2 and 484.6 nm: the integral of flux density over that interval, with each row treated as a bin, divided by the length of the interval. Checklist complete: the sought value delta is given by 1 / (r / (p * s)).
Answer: 19.6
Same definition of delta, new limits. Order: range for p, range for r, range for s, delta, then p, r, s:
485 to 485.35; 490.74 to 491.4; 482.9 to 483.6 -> 19.4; 18.3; 18.5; 19.7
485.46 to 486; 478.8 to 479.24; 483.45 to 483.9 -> 16.7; 16.4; 19.5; 19.9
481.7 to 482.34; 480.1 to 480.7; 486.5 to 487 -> 17.3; 19.5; 19.2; 17.1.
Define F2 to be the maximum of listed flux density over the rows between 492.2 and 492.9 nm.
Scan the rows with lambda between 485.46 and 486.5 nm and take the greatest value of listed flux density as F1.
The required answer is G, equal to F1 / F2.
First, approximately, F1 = 17.6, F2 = 20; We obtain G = 0.88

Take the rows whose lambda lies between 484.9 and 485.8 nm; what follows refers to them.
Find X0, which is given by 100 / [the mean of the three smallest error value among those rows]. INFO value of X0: 123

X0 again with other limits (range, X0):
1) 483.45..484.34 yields 117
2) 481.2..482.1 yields 115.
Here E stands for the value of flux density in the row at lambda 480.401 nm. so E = 18.7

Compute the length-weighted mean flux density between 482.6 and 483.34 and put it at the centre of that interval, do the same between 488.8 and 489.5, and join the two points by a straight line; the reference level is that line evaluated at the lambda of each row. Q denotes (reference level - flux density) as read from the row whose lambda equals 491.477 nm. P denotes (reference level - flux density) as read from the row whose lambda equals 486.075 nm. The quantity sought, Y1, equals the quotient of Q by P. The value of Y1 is -0.1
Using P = 8.4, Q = -1.2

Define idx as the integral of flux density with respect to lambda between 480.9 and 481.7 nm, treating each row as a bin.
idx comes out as 15.1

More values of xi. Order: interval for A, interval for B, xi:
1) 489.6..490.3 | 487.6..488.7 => 1.3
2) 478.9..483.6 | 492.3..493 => -0.6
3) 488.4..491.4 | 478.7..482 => 1.3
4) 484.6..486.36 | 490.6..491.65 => 5.1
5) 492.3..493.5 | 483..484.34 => 0.4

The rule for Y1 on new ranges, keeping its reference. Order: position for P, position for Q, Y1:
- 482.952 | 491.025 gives 5.1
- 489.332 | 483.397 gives 0.4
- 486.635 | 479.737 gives 1.7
